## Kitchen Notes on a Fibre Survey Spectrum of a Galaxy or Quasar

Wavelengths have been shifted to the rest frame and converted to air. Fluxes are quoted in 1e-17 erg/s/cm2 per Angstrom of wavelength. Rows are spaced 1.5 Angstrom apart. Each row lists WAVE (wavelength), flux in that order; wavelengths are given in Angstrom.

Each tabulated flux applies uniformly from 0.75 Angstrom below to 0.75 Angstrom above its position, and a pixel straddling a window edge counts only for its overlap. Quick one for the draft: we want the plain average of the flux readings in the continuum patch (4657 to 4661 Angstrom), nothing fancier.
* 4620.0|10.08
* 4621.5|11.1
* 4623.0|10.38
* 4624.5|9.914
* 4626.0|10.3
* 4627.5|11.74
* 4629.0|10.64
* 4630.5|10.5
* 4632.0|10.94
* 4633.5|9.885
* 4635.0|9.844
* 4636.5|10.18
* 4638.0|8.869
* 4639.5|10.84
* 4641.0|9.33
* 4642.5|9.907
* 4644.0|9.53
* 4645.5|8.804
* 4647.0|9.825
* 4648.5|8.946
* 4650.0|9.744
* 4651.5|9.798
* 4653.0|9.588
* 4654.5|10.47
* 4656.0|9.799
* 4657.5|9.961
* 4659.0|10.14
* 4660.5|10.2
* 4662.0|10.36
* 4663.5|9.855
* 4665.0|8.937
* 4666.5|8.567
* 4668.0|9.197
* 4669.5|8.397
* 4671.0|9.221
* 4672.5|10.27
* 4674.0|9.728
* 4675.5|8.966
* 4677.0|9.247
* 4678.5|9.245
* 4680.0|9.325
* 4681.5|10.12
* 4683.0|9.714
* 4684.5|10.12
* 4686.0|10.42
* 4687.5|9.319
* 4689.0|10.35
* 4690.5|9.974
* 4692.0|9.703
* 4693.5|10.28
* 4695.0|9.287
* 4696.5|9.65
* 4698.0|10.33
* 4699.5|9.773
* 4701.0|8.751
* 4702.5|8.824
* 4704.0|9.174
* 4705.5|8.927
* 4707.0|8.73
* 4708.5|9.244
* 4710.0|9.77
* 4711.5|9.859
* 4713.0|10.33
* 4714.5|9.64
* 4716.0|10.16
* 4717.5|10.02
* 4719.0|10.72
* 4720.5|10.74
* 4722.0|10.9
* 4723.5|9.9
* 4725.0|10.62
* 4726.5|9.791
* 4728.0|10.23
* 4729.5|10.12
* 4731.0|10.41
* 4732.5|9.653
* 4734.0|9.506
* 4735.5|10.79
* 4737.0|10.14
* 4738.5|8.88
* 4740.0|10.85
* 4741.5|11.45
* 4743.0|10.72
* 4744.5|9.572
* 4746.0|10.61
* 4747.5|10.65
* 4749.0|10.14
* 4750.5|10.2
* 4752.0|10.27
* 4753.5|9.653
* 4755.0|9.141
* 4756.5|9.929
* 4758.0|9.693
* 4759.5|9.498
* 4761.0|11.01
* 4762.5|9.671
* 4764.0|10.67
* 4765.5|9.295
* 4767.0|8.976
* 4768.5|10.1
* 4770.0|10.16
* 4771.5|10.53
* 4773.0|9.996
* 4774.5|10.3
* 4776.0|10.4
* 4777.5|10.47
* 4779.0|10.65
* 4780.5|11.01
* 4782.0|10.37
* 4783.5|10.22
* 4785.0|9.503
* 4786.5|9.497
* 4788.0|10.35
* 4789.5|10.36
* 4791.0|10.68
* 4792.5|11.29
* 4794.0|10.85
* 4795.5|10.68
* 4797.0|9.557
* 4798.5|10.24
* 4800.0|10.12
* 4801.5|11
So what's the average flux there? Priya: 10.1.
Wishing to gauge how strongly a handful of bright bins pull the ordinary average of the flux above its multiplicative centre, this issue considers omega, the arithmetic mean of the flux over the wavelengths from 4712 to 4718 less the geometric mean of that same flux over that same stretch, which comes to 0.00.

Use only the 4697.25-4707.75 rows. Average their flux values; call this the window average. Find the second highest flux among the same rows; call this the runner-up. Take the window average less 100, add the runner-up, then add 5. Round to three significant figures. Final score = -76.0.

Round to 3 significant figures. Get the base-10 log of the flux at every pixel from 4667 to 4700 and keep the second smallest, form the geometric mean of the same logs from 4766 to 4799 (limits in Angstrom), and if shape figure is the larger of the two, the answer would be 1.01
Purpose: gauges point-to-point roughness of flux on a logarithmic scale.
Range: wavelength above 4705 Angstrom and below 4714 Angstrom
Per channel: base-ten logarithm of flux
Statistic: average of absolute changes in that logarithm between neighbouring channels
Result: 0.0166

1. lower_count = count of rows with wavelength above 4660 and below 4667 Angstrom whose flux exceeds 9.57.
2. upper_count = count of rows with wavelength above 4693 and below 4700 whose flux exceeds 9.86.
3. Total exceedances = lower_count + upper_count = 5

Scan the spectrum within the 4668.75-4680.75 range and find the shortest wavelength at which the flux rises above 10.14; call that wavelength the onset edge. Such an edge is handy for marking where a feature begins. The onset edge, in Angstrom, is 4672.5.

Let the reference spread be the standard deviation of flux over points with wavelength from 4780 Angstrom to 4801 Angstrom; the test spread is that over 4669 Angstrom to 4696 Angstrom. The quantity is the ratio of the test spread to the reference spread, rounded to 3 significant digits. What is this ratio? 1.02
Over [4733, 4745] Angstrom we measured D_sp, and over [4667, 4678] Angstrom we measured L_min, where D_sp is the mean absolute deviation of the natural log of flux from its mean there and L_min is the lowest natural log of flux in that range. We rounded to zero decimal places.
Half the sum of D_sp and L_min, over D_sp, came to 16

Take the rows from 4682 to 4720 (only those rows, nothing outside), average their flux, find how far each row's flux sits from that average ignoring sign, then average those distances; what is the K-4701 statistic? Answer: 0.457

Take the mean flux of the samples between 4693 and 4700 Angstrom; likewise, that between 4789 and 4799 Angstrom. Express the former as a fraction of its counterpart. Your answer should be 0.94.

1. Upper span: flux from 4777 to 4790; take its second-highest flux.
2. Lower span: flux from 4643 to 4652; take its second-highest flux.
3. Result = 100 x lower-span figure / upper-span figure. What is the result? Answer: 92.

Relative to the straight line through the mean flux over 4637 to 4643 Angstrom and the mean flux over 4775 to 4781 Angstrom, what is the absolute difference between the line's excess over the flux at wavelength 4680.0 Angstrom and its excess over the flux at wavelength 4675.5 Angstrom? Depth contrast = 0.33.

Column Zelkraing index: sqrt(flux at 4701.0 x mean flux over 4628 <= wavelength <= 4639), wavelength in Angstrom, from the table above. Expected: 9.4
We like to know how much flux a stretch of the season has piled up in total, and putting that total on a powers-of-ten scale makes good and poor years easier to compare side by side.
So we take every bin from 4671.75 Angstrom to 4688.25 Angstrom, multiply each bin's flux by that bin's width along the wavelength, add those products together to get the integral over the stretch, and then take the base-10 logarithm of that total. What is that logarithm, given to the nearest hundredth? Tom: 2.20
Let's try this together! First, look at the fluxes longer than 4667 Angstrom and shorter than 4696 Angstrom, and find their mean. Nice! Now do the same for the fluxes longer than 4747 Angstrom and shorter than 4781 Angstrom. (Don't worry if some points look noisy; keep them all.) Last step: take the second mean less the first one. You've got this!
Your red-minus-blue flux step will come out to 0.48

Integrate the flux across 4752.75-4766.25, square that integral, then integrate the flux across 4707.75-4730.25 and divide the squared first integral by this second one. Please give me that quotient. 77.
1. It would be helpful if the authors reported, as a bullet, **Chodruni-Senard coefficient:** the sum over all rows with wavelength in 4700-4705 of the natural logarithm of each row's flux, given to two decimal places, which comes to 6.56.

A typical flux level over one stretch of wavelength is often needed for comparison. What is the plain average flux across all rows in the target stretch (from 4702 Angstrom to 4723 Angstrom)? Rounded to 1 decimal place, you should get 9.8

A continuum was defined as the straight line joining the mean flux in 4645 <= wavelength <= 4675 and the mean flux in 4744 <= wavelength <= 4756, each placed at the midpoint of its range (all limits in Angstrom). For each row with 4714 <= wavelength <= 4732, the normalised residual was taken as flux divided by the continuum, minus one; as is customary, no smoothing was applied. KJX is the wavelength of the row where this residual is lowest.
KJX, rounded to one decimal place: 4714.5 Angstrom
